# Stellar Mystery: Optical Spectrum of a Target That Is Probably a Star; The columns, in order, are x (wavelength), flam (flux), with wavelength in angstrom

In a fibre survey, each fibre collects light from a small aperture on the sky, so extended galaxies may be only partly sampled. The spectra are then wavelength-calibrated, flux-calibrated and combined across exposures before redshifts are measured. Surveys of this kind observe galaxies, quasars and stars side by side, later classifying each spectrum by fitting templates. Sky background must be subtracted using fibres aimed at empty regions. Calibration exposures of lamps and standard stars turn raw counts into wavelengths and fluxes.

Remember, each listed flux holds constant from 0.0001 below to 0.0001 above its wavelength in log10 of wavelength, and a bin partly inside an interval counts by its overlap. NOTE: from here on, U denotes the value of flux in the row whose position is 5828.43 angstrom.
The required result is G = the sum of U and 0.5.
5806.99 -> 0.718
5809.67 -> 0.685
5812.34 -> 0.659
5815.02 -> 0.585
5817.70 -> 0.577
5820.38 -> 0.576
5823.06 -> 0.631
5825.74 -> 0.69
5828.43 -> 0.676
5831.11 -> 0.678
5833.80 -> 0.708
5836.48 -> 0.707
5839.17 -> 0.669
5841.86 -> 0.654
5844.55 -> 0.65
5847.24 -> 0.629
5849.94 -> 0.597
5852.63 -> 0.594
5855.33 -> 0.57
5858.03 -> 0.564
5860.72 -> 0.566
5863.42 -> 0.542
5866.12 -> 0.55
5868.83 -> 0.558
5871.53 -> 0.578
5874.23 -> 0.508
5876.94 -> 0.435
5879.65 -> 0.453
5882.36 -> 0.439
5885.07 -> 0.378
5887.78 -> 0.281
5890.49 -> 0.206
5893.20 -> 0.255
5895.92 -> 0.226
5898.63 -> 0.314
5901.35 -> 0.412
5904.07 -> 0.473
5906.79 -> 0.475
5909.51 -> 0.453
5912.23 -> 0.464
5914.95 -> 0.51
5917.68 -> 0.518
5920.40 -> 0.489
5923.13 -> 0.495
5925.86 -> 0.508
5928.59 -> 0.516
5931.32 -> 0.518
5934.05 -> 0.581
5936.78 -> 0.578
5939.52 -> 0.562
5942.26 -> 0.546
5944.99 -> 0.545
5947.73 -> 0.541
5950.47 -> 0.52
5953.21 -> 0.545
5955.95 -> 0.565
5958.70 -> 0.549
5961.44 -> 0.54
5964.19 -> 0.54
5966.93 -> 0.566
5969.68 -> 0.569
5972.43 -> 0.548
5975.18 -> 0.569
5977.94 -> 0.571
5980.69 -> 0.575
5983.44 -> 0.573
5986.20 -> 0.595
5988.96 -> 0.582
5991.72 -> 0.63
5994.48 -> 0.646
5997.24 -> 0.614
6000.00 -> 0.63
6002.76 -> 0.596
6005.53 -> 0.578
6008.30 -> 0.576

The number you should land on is 1.18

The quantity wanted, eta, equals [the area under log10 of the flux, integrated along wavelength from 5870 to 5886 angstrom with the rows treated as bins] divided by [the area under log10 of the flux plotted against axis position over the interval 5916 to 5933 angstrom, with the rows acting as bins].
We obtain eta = 1.1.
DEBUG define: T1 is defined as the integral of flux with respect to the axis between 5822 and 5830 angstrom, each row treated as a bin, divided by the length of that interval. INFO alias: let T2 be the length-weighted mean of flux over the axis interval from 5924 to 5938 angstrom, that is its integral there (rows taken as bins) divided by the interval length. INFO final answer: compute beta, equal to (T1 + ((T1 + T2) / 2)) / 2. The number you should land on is 0.64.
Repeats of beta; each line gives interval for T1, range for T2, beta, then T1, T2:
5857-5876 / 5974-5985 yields 0.56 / 0.55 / 0.57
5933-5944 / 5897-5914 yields 0.53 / 0.57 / 0.43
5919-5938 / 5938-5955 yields 0.53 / 0.53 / 0.54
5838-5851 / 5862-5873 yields 0.62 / 0.64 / 0.56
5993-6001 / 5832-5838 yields 0.65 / 0.63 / 0.70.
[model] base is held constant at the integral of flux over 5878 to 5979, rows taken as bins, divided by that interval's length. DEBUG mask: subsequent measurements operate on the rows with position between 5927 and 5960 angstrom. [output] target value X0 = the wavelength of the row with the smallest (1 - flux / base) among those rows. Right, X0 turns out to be 5934.05 angstrom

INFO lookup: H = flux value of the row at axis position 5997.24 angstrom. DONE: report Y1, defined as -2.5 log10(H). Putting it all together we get 0.530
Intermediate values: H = 0.614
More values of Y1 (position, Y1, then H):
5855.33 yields 0.610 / 0.57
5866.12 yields 0.649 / 0.55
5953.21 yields 0.659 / 0.545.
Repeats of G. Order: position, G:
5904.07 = 0.97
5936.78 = 1.08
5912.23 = 0.96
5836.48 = 1.21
